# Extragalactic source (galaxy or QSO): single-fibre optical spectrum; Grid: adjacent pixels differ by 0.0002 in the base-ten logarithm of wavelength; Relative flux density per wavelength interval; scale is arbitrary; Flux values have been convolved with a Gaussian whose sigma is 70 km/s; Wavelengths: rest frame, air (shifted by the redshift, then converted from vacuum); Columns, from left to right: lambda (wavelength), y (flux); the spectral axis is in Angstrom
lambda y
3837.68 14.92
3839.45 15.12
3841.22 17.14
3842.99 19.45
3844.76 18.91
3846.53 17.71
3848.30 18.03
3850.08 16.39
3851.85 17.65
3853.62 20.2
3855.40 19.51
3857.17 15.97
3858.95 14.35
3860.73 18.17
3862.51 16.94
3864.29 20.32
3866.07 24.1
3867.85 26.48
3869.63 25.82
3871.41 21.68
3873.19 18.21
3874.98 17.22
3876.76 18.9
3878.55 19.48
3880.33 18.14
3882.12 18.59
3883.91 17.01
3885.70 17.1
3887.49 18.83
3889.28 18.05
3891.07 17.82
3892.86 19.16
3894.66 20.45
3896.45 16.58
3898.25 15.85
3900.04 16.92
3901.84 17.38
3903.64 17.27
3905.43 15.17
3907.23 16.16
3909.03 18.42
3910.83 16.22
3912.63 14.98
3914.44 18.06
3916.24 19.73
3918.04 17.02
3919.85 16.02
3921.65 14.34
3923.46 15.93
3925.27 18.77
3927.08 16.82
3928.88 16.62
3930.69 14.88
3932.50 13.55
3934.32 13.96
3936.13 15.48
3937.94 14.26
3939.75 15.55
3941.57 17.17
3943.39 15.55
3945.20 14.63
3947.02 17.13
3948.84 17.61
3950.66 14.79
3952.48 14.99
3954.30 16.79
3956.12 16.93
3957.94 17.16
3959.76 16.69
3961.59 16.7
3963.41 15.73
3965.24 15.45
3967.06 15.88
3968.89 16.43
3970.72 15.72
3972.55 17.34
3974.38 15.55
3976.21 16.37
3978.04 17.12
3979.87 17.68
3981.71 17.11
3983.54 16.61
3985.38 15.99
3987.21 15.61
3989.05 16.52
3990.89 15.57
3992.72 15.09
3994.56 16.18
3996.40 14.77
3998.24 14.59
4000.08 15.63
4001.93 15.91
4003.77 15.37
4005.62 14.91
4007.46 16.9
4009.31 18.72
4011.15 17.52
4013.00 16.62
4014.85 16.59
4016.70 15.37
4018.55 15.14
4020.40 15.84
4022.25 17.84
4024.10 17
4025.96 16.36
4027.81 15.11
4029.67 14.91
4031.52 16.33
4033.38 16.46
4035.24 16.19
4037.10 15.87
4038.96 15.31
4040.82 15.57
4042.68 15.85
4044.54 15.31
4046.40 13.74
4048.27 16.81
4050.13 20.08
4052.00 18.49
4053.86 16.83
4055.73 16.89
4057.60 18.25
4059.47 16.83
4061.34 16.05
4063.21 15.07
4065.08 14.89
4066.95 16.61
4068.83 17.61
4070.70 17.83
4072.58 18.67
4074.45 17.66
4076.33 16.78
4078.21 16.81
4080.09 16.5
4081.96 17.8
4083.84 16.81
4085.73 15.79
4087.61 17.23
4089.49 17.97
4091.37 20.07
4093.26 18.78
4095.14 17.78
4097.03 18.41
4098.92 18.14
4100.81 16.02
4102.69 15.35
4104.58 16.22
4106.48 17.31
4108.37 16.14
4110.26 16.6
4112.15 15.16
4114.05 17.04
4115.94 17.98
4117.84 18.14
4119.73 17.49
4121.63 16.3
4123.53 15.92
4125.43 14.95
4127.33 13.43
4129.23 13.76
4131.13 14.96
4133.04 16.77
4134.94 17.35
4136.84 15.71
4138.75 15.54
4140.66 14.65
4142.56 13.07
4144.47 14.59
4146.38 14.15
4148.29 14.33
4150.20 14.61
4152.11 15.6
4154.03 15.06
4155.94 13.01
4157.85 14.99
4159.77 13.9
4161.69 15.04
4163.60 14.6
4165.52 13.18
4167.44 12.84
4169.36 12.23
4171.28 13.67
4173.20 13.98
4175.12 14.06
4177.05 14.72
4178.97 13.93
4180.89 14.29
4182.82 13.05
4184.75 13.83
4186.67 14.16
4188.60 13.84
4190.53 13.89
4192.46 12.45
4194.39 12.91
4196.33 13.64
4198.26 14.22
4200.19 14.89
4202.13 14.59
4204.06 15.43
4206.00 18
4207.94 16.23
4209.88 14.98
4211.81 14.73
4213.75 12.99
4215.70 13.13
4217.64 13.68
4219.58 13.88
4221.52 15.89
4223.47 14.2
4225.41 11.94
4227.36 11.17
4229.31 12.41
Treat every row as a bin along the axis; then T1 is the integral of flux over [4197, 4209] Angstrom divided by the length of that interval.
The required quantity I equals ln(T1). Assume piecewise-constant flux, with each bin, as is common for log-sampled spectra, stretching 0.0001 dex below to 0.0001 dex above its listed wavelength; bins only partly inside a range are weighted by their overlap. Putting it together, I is 2.74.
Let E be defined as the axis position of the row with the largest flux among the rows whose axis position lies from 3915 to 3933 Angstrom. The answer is 3916.24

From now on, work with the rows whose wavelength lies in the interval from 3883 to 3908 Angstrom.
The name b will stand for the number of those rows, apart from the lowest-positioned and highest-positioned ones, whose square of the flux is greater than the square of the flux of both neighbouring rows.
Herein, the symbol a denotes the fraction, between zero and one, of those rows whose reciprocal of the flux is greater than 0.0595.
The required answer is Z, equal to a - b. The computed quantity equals -2.7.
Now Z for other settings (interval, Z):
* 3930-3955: -2.2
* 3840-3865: -3.8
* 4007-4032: -1.4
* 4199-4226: -1.1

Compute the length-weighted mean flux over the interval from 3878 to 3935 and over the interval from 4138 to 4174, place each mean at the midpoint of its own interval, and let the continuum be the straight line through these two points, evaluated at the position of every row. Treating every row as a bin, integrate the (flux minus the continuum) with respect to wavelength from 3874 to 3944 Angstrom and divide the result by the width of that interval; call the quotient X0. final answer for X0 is -0.1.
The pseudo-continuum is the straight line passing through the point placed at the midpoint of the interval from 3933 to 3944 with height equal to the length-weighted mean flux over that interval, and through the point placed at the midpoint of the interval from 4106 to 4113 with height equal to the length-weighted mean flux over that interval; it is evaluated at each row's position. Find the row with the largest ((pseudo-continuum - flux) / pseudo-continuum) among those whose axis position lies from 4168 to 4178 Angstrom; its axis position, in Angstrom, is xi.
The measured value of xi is 4169.36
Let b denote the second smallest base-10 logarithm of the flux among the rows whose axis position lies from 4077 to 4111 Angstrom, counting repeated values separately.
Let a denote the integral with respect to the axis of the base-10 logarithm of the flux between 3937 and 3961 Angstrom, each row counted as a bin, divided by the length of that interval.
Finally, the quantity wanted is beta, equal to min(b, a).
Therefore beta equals 1.20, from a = 1.21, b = 1.20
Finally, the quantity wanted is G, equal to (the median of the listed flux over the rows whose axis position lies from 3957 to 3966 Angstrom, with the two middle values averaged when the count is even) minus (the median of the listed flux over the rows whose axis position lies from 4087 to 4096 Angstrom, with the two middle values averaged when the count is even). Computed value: -1.3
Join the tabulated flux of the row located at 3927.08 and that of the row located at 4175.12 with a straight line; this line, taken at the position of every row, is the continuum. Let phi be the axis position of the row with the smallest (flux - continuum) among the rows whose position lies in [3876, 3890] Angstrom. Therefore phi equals 3883.91 Angstrom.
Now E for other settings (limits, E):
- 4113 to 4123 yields 4117.84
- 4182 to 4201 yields 4200.19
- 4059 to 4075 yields 4072.58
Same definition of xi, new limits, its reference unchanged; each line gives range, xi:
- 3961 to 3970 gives 3965.24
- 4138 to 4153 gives 4142.56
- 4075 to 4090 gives 4085.73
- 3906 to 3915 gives 3912.63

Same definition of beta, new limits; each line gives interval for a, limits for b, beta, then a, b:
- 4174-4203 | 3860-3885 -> 1.14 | 1.14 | 1.23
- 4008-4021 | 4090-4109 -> 1.20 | 1.22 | 1.20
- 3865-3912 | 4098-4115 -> 1.19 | 1.27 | 1.19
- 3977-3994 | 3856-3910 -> 1.18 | 1.21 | 1.18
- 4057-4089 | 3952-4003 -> 1.17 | 1.23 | 1.17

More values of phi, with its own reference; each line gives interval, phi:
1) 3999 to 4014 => 4005.62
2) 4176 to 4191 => 4182.82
